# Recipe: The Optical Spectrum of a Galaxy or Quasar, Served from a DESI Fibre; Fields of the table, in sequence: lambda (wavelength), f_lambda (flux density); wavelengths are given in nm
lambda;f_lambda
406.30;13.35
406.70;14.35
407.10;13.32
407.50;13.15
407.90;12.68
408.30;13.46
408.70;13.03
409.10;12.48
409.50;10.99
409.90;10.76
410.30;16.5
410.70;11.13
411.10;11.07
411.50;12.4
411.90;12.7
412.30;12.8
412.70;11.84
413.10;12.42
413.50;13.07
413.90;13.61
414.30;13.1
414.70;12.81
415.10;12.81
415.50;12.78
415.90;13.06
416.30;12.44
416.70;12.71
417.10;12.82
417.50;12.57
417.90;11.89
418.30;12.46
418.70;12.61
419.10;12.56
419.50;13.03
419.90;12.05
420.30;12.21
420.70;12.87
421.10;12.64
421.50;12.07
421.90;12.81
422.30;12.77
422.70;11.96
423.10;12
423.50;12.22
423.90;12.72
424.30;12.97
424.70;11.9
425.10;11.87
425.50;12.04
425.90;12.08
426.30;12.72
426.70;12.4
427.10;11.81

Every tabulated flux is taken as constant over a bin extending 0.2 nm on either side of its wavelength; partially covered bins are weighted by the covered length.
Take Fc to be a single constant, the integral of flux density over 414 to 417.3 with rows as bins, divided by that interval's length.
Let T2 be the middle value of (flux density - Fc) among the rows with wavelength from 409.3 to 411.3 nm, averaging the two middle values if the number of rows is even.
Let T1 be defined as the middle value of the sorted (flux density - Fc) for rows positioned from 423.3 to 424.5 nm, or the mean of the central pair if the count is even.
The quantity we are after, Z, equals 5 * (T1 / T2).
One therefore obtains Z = 0.3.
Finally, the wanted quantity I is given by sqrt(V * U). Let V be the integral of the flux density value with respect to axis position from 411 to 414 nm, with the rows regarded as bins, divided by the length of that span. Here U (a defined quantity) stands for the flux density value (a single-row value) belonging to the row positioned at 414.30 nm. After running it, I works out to 12.8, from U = 13.1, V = 12.5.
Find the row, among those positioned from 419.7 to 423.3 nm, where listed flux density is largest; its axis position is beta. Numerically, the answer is 420.70 nm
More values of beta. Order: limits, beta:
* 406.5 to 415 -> 410.30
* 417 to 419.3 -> 417.10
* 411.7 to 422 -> 413.90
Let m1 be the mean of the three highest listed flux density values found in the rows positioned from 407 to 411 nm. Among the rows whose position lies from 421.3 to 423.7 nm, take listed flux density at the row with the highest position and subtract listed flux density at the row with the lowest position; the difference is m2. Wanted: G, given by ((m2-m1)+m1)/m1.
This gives 0.010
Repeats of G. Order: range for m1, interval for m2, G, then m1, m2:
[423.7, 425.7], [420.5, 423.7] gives -0.052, 12.6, -0.65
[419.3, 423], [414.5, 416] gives 0.019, 12.9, 0.25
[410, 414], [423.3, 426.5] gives 0.035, 14.4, 0.50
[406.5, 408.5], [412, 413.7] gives 0.020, 13.7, 0.27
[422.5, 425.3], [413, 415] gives 0.031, 12.6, 0.39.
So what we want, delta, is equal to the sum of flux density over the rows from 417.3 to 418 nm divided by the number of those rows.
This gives 12.2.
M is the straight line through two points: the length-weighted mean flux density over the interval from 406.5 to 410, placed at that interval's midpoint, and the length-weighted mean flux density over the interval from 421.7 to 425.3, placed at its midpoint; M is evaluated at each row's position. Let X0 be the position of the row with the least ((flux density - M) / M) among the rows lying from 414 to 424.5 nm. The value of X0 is 417.90 nm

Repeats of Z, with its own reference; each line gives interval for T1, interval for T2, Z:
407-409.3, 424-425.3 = -1.3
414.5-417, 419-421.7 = 0.8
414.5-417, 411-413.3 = 0.5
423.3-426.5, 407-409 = -11.1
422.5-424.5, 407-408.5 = -7.9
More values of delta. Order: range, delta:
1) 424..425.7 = 12.2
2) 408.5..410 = 11.8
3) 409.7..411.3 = 12.4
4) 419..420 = 12.5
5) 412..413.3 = 12.4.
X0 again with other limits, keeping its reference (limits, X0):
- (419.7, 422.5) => 419.90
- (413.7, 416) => 415.50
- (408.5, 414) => 409.90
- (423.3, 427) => 425.10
